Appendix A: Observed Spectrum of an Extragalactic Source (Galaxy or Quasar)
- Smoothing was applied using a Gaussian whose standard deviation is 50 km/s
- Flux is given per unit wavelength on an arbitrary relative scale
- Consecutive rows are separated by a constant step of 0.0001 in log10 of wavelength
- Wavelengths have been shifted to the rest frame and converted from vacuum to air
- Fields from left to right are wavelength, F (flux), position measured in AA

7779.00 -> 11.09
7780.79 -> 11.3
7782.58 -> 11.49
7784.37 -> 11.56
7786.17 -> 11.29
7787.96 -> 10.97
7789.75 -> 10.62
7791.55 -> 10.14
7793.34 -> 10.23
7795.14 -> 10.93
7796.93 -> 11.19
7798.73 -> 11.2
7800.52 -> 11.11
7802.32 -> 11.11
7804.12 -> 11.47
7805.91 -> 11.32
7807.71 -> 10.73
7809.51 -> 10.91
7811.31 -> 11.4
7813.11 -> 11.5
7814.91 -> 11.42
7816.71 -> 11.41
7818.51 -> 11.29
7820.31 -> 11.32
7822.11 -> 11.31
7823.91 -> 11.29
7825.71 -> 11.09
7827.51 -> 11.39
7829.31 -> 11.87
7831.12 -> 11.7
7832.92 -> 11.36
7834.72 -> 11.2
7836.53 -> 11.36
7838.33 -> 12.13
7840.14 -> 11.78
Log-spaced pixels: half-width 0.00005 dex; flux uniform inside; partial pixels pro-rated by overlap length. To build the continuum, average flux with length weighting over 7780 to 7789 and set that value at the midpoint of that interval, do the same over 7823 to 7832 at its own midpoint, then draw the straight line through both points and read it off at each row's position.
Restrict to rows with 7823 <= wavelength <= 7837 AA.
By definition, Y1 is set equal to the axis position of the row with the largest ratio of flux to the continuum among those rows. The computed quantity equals 7829.31 AA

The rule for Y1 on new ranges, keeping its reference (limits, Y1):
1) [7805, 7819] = 7813.11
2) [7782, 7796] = 7784.37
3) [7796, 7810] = 7804.12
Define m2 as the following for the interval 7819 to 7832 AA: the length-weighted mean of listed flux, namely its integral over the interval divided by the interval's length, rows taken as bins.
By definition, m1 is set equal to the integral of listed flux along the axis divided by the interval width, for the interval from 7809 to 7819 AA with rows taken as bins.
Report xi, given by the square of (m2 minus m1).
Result 0.01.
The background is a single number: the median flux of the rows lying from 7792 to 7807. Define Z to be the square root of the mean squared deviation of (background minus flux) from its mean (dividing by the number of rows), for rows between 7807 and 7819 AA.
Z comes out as 0.27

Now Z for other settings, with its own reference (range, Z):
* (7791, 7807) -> 0.44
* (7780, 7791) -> 0.32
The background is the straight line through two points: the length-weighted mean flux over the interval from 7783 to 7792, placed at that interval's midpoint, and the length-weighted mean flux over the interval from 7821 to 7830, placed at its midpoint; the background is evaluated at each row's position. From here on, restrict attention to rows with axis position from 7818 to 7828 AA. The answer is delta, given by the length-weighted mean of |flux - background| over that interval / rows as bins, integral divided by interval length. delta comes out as 0.08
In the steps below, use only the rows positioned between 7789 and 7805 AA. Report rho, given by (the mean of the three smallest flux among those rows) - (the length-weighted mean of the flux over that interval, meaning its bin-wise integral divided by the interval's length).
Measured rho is -0.6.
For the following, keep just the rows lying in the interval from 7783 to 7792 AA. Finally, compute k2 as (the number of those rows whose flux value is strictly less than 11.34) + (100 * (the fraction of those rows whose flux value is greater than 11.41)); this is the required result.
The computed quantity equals 24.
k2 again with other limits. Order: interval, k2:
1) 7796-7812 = 18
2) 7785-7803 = 10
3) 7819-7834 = 29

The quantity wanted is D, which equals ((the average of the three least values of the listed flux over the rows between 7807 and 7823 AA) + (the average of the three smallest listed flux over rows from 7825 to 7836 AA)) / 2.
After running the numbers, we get 11.1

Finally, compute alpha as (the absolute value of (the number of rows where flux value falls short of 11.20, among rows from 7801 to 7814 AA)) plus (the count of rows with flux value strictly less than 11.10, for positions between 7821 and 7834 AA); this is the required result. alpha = 4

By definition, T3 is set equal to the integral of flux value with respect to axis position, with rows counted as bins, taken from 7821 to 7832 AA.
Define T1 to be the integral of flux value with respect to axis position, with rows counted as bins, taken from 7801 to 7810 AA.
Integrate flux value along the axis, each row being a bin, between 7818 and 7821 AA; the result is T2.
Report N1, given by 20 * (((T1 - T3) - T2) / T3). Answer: -9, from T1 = 100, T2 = 34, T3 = 126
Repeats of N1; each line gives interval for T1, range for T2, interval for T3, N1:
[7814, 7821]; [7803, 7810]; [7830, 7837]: -20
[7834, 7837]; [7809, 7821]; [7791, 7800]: -41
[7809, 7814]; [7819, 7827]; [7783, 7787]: -35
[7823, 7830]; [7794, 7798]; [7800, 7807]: -11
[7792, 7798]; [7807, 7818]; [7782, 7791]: -32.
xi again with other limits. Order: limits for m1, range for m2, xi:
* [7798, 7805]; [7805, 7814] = 0.00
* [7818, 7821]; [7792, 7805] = 0.09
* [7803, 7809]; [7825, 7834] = 0.11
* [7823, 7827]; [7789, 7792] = 0.71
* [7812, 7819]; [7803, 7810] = 0.08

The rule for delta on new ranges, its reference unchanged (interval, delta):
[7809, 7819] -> 0.17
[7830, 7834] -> 0.20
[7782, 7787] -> 0.50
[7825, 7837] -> 0.22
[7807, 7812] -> 0.31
